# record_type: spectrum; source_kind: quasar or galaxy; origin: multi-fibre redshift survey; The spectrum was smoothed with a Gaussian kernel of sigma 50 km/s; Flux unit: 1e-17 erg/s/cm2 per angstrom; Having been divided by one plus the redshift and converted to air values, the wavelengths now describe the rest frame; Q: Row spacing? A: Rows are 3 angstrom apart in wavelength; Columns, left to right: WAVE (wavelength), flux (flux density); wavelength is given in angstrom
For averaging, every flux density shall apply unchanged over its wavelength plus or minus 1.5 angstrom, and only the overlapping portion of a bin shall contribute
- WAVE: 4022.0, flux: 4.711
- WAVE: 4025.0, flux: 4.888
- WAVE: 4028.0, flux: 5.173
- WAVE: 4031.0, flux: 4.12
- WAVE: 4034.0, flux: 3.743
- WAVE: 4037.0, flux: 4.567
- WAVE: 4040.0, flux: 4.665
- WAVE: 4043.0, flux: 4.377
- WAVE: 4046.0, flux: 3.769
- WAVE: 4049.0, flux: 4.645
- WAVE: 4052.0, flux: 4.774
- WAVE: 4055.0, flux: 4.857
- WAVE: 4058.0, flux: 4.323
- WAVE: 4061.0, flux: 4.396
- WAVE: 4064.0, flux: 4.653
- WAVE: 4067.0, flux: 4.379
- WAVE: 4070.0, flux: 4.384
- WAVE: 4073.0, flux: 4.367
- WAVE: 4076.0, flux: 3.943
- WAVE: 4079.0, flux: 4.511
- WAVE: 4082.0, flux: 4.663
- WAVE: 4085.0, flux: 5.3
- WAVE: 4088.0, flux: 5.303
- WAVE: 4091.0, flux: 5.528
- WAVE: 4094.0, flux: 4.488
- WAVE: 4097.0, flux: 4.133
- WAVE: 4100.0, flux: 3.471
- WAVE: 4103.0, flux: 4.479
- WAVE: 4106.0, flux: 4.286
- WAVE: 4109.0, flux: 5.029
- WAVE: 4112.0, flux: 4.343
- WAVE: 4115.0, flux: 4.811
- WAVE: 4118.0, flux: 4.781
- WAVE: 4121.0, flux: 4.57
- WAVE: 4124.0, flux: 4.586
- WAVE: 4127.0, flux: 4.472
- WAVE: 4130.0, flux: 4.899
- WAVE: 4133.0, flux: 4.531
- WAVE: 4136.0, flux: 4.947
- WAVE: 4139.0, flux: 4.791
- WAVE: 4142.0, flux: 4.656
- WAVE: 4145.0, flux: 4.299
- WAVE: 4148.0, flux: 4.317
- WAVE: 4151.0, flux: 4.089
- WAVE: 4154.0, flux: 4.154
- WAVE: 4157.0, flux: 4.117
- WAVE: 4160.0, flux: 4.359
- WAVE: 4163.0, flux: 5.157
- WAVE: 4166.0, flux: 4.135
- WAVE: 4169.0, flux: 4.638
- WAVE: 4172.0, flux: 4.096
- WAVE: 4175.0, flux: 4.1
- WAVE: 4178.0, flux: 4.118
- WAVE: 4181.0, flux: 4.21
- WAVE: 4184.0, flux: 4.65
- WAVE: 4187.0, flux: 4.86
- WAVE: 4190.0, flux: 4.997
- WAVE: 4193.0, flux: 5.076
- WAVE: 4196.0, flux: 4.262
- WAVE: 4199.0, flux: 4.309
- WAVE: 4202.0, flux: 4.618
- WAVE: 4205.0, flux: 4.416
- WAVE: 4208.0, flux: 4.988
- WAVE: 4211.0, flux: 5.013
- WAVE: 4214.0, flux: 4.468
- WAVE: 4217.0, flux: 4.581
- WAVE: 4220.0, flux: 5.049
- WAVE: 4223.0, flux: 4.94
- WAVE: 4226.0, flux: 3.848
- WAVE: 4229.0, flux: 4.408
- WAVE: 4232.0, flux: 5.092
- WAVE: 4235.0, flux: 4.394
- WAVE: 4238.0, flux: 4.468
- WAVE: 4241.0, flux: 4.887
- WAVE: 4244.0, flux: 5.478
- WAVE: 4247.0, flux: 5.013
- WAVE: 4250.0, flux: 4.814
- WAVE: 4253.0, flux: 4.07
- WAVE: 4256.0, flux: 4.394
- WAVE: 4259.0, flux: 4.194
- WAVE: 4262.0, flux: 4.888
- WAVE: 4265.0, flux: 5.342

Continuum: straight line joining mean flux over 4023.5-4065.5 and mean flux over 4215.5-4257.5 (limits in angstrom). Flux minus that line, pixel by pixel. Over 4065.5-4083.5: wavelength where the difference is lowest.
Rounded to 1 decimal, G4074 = 4076.0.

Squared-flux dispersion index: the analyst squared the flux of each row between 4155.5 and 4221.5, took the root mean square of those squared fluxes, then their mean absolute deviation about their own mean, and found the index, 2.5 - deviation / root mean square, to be 2.36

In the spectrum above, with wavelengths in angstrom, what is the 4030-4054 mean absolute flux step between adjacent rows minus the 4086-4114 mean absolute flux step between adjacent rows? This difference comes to -0.2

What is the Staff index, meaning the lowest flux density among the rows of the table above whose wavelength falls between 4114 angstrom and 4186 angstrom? 4.089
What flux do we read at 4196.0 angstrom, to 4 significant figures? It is 4.262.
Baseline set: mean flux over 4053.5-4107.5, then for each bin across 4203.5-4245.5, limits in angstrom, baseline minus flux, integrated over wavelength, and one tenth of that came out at -0.8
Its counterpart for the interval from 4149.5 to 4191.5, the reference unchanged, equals 0.5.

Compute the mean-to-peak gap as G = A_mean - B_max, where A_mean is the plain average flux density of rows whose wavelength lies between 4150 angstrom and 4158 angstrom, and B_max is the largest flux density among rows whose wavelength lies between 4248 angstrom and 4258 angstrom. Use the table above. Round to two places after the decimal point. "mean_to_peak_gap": -0.69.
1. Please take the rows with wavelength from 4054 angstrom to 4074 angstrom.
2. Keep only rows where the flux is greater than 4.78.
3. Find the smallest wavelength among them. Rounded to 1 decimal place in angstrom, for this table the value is 4055.0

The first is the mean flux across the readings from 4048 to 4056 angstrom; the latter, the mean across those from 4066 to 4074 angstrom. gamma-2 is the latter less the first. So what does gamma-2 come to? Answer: -0.4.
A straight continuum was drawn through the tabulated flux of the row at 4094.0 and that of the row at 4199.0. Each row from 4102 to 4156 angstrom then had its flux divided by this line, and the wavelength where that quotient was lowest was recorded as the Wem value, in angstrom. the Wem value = 4151.0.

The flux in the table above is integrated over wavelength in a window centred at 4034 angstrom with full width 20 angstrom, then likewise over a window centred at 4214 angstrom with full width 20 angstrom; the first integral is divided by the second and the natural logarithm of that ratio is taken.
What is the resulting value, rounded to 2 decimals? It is -0.06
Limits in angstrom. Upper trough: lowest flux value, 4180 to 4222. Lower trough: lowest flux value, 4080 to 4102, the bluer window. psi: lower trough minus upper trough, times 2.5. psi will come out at -1.8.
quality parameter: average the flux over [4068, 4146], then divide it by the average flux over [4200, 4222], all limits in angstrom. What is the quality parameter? 0.97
